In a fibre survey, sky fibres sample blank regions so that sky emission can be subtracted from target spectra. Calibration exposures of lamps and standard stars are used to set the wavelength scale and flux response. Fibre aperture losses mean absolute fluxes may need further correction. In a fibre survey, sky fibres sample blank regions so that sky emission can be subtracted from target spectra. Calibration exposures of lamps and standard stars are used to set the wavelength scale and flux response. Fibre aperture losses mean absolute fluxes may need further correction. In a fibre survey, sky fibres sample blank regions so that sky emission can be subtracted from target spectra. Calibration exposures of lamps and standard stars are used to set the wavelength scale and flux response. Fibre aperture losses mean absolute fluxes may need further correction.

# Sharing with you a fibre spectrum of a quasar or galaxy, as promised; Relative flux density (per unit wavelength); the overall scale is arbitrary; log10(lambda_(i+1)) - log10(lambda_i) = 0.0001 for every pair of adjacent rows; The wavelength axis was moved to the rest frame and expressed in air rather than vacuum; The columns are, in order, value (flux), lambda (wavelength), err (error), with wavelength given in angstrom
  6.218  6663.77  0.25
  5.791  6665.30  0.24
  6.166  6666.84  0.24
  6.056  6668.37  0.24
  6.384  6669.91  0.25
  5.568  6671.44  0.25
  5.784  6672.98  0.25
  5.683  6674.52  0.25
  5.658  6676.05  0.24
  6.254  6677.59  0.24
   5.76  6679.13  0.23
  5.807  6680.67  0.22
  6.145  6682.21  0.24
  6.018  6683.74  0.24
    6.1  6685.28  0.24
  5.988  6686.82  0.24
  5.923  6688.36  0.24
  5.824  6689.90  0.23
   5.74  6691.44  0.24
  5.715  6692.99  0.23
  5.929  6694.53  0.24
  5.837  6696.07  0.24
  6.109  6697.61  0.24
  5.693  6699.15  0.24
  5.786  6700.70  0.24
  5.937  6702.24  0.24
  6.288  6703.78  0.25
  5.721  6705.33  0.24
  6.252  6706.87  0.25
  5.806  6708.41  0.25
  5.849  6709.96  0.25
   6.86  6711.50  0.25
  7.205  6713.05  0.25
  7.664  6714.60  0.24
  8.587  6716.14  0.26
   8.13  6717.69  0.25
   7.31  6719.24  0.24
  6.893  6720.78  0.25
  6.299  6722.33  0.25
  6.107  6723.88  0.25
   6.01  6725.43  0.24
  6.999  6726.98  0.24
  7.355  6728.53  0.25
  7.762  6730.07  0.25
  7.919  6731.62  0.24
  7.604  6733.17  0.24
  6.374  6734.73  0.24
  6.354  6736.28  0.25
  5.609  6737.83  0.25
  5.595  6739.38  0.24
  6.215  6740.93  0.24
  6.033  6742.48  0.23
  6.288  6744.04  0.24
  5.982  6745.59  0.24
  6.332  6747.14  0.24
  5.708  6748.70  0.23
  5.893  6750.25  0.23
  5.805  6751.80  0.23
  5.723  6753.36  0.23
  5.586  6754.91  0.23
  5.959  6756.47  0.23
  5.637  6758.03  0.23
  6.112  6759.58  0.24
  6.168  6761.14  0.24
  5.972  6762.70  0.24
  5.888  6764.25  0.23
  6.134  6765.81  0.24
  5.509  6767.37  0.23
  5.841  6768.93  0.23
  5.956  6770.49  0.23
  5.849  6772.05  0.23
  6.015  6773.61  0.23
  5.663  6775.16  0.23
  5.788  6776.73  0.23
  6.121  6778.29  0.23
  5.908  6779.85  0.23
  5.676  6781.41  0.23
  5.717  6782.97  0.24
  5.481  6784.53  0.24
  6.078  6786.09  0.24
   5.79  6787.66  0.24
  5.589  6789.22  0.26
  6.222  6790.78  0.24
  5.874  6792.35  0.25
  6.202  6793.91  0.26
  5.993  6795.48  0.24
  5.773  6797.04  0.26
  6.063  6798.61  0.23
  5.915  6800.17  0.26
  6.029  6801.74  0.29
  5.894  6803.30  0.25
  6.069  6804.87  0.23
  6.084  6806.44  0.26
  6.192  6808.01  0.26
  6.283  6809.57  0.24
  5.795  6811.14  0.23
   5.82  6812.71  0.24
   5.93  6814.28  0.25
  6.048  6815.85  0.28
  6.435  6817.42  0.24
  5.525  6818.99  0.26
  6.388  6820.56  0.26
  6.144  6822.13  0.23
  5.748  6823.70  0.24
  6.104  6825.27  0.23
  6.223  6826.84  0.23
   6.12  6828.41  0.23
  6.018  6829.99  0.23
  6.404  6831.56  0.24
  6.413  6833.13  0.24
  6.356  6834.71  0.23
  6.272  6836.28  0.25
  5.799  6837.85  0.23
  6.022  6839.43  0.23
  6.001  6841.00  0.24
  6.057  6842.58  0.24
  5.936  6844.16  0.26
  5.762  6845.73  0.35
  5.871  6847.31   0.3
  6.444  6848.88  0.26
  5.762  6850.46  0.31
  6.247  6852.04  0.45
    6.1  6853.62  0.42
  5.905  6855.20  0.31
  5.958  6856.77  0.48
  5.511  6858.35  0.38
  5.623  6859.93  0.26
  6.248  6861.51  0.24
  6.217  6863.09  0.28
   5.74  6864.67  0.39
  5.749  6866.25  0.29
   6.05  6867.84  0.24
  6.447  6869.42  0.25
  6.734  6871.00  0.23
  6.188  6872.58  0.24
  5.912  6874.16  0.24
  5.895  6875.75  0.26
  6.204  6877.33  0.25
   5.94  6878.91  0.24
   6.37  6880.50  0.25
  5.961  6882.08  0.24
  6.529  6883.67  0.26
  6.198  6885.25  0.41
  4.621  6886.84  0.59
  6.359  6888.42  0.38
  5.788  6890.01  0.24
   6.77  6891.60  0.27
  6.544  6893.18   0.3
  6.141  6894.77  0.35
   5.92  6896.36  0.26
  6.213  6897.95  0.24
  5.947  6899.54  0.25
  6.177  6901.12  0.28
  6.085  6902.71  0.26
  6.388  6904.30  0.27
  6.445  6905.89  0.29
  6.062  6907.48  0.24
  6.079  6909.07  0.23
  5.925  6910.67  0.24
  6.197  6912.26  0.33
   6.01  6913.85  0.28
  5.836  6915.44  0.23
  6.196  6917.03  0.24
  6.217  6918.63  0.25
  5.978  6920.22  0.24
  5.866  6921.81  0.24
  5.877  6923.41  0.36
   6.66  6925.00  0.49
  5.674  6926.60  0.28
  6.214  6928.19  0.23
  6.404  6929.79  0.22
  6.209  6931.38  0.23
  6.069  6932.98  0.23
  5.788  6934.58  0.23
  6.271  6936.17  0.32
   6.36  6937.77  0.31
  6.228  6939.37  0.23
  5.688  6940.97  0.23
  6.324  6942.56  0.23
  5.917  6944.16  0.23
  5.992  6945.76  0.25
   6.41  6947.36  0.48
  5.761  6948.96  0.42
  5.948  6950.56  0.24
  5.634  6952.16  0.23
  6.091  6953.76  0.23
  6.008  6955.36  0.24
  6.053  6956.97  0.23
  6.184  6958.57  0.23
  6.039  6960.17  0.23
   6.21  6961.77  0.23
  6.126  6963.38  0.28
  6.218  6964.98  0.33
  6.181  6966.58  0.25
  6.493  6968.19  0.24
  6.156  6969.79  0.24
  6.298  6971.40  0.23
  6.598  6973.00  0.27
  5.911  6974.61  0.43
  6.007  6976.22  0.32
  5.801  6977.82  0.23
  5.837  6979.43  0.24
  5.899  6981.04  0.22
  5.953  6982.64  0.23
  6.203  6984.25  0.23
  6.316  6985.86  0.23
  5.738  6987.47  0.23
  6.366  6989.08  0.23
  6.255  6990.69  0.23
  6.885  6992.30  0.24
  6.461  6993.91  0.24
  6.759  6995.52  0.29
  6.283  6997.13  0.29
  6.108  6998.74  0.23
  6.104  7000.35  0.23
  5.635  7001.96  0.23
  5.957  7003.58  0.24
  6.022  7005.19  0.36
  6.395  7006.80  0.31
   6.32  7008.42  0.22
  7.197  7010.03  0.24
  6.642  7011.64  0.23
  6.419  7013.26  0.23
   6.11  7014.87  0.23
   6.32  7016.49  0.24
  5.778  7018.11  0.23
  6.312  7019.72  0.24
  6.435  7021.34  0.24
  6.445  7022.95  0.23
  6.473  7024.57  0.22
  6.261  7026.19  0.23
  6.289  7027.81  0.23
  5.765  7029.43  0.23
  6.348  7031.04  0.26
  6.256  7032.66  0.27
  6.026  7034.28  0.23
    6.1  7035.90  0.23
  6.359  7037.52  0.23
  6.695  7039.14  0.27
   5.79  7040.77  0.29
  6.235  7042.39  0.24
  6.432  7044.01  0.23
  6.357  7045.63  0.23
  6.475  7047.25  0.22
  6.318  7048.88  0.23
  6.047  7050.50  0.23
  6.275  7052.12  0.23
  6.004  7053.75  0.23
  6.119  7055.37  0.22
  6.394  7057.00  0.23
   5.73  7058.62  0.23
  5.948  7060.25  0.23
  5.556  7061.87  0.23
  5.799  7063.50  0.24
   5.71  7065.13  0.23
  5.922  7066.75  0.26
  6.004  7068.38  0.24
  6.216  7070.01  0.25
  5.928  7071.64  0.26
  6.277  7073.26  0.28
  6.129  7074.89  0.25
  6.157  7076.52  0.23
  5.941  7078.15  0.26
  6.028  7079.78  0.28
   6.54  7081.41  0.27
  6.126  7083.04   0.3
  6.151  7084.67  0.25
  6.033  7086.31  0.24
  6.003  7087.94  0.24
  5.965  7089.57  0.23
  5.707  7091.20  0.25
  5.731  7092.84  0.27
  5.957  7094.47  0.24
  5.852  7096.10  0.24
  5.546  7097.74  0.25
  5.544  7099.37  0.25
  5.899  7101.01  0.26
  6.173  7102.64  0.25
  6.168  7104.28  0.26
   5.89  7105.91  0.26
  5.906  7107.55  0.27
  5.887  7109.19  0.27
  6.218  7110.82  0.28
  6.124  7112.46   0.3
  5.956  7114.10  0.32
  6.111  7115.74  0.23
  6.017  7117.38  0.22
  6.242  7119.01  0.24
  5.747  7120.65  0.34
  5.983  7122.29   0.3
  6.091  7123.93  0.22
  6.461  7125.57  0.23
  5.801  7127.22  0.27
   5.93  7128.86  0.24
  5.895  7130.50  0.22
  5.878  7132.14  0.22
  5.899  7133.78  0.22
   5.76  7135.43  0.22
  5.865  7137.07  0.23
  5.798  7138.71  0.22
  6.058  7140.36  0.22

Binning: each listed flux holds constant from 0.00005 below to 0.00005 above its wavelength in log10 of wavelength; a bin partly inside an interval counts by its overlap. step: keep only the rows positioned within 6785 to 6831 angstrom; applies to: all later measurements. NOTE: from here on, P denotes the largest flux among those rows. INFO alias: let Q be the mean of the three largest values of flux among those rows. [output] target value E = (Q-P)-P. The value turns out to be -6.5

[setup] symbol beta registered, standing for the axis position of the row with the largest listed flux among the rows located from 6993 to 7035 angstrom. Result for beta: 7010.03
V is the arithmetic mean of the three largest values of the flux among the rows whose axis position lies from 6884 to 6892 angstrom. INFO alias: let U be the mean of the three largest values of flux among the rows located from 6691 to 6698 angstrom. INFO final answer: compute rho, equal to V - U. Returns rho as 0.5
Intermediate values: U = 5.96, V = 6.4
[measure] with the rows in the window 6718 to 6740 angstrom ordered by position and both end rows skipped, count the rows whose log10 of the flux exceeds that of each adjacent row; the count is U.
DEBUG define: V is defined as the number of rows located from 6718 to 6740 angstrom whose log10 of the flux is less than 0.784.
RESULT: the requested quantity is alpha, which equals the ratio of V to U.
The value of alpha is 3.0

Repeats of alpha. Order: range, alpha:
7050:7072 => 2.0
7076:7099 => 3.3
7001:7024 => 1.3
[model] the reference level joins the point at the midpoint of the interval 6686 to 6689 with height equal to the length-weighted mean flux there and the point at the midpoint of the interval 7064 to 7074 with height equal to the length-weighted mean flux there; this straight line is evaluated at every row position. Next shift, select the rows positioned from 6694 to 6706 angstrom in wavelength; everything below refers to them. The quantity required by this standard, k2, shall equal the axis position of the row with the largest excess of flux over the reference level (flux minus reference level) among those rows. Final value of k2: 6703.78 angstrom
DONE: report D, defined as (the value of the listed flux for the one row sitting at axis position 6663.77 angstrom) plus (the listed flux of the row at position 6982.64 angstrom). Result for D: 12.2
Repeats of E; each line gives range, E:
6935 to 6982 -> -6.7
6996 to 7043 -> -7.5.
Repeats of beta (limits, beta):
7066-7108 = 7081.41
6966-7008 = 6992.30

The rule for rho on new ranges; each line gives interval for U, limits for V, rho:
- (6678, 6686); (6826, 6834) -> 0.3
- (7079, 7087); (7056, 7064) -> -0.2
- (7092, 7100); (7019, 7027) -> 0.6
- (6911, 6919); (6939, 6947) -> 0.0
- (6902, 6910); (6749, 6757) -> -0.4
